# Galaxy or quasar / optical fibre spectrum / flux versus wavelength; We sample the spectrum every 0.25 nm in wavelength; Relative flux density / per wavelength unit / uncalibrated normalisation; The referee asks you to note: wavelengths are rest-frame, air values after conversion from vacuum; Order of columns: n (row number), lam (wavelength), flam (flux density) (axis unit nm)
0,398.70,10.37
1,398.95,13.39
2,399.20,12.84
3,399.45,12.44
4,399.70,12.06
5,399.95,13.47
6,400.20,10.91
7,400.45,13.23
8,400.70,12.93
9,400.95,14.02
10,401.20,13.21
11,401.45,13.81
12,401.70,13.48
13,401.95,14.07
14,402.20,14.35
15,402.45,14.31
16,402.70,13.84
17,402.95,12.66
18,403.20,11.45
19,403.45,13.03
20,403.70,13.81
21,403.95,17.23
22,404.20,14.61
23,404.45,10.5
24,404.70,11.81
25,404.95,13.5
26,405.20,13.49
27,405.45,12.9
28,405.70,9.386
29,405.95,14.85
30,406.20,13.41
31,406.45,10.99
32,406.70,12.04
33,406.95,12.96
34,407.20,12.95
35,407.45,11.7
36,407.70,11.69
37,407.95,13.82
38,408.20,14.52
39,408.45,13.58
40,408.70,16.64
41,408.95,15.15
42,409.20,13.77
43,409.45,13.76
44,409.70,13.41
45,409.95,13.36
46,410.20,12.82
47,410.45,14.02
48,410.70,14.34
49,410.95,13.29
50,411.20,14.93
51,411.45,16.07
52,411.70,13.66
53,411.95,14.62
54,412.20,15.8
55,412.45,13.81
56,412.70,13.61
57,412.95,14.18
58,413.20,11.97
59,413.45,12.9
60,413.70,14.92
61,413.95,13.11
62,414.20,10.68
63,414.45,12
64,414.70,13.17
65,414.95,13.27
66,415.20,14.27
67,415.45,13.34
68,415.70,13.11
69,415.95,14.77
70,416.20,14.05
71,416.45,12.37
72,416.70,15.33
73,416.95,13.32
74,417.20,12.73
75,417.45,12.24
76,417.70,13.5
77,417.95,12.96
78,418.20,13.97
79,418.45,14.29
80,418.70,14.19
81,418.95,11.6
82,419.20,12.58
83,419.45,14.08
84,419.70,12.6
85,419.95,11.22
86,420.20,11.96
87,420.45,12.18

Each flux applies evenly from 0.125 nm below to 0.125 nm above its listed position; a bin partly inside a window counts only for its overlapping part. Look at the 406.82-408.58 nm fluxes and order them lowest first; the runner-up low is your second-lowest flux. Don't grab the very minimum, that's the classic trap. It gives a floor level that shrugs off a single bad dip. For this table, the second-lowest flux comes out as 11.7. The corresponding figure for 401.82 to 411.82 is 10.5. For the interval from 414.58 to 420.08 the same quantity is 11.6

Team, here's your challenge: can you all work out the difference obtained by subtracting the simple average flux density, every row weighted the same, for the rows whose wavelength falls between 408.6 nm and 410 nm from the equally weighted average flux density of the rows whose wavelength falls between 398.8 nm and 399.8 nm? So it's -1.7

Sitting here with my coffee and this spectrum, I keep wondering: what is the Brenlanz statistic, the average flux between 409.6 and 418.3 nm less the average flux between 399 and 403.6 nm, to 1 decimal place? 0.5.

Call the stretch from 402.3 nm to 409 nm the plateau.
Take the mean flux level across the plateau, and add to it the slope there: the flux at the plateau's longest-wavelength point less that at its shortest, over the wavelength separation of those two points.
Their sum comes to 13.3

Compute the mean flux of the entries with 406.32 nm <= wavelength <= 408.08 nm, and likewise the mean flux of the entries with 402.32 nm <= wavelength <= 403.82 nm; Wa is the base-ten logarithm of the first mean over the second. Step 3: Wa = -0.03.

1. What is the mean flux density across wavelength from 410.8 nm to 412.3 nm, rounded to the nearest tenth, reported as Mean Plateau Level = 14.7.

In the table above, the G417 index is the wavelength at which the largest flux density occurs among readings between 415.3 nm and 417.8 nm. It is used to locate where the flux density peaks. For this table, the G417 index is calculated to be 416.70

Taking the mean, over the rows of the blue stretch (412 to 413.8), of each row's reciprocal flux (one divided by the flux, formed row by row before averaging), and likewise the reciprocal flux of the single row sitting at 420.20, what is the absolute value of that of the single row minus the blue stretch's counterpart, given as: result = 0.011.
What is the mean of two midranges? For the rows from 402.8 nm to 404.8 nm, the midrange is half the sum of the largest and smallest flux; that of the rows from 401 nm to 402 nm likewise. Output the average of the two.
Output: 13.8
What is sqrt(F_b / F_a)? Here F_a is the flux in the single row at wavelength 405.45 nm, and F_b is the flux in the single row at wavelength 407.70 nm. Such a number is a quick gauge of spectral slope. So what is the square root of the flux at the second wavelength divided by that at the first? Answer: 0.95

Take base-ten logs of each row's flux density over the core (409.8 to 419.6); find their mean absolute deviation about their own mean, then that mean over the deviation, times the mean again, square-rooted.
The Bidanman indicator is 6.74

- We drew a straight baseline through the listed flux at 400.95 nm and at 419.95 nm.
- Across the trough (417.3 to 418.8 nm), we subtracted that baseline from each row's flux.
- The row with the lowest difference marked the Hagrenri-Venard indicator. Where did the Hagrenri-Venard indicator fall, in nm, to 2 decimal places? 417.45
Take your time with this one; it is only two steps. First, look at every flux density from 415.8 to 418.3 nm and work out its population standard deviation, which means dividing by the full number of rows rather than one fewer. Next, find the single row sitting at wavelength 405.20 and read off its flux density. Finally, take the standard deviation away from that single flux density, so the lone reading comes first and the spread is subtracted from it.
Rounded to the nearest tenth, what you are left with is 12.5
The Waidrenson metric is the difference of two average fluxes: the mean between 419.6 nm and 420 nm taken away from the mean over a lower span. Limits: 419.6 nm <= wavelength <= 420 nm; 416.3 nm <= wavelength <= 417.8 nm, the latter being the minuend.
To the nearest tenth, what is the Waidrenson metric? 1.3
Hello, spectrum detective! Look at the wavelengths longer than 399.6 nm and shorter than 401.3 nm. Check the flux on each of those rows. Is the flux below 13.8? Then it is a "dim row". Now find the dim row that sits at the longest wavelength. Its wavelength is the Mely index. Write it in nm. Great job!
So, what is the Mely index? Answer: 401.20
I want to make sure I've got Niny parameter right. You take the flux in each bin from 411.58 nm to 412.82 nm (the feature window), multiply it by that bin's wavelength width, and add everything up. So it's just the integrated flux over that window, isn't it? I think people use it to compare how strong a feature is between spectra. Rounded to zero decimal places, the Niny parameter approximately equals 18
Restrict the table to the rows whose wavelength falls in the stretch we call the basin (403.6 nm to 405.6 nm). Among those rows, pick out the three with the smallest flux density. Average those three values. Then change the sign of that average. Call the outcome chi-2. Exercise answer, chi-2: -11.7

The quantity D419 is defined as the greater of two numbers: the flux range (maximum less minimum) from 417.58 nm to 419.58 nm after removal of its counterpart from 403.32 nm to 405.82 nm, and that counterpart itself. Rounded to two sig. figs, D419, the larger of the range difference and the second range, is 7.8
